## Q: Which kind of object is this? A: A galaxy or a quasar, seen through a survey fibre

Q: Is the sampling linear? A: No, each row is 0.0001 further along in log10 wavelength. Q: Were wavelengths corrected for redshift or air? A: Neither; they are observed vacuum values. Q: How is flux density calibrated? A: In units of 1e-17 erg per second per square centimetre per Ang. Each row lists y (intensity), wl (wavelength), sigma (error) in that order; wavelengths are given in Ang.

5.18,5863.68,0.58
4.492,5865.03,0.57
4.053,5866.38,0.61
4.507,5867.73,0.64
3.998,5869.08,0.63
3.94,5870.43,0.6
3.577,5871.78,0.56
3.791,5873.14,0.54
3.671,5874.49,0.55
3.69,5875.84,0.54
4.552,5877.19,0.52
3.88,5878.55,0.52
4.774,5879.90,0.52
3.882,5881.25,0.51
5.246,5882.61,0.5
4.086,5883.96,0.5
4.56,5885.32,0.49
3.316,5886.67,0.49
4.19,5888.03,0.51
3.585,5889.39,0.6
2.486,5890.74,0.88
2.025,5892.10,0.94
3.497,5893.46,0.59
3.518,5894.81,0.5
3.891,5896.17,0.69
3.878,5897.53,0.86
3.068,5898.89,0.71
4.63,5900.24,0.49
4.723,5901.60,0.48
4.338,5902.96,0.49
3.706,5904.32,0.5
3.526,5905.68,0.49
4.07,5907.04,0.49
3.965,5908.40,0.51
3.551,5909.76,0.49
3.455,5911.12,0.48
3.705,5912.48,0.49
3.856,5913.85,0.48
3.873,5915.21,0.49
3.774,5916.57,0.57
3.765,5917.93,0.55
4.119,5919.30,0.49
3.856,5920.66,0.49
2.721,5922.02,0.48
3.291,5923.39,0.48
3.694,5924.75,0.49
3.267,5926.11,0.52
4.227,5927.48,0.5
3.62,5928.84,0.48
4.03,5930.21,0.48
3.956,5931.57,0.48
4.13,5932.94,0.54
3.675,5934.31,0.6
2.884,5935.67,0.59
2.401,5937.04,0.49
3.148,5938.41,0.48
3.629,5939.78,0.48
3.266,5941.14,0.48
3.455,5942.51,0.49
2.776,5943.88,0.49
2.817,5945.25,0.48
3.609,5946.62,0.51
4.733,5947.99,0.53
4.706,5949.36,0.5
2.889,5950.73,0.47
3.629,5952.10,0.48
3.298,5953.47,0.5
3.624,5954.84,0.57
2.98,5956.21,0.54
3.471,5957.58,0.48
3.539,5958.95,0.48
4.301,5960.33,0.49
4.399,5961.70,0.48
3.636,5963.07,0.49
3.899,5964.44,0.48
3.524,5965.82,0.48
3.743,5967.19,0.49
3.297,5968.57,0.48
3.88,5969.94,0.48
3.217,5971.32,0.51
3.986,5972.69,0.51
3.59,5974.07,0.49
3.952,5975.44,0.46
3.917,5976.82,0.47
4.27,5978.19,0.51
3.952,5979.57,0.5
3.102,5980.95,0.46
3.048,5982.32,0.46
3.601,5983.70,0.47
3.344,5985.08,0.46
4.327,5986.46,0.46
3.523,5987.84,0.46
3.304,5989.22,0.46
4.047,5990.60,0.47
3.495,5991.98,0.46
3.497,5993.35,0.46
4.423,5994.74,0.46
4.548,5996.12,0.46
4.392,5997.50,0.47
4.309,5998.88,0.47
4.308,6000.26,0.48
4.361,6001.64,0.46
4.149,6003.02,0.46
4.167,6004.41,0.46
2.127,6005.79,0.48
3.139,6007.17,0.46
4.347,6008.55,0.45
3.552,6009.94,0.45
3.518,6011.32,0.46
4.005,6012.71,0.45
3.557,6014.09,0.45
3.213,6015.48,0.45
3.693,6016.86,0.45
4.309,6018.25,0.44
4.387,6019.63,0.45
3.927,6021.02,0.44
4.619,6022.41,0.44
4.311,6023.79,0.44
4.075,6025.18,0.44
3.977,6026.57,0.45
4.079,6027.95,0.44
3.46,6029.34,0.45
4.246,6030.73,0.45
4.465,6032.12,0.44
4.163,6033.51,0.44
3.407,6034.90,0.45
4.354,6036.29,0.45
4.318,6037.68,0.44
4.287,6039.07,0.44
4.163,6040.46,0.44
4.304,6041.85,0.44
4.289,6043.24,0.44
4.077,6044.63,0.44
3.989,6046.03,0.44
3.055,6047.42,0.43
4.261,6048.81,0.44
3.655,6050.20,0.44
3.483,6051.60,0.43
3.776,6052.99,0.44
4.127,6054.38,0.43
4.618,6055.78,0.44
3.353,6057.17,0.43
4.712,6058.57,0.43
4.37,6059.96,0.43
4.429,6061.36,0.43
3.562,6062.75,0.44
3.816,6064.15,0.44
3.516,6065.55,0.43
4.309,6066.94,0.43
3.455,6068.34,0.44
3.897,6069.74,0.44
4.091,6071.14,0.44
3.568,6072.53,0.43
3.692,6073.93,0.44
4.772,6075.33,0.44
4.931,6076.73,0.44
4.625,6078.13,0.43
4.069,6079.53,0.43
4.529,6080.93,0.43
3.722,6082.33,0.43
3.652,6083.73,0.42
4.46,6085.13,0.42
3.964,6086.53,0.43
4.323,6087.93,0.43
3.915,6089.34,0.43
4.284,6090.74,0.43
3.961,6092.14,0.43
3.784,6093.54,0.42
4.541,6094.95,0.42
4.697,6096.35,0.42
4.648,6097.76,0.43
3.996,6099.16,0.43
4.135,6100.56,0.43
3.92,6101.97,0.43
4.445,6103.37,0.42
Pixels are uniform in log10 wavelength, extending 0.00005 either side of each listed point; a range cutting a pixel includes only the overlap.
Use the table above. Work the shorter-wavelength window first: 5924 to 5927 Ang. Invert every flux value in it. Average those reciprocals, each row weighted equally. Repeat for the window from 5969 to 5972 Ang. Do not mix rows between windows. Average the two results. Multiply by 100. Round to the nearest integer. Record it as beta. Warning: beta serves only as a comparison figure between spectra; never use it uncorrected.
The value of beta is 29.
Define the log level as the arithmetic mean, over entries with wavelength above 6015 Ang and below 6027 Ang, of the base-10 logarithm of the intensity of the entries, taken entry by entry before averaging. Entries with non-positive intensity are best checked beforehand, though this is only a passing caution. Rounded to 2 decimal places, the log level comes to 0.61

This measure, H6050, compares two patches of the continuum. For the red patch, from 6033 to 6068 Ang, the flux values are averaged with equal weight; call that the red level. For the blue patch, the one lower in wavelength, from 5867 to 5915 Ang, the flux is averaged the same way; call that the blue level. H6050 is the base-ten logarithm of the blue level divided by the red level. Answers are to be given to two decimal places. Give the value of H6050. -0.02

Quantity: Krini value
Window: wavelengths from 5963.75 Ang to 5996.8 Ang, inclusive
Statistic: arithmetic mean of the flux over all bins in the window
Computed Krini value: 3.73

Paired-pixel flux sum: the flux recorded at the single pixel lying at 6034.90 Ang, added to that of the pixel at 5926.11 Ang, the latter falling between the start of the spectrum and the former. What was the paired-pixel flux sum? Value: 6.7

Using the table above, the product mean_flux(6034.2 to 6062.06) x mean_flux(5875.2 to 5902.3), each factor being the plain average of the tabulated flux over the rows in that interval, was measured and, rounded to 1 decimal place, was 15.7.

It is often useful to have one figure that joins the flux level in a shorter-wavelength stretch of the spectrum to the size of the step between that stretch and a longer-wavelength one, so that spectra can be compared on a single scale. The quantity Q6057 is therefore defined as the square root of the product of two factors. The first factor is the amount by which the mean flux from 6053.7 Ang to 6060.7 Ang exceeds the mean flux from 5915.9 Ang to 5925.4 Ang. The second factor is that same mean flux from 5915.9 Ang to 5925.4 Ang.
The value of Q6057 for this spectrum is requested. 1.51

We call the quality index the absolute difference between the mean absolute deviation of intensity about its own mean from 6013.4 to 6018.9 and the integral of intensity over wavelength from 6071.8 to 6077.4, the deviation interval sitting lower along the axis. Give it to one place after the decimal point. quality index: 23.4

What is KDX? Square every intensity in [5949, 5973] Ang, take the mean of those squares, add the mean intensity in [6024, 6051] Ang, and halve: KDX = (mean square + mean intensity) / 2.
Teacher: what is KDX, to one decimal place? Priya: 8.8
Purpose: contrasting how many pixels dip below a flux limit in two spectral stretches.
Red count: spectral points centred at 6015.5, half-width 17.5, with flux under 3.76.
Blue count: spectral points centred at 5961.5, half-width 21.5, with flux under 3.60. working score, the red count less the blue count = -7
